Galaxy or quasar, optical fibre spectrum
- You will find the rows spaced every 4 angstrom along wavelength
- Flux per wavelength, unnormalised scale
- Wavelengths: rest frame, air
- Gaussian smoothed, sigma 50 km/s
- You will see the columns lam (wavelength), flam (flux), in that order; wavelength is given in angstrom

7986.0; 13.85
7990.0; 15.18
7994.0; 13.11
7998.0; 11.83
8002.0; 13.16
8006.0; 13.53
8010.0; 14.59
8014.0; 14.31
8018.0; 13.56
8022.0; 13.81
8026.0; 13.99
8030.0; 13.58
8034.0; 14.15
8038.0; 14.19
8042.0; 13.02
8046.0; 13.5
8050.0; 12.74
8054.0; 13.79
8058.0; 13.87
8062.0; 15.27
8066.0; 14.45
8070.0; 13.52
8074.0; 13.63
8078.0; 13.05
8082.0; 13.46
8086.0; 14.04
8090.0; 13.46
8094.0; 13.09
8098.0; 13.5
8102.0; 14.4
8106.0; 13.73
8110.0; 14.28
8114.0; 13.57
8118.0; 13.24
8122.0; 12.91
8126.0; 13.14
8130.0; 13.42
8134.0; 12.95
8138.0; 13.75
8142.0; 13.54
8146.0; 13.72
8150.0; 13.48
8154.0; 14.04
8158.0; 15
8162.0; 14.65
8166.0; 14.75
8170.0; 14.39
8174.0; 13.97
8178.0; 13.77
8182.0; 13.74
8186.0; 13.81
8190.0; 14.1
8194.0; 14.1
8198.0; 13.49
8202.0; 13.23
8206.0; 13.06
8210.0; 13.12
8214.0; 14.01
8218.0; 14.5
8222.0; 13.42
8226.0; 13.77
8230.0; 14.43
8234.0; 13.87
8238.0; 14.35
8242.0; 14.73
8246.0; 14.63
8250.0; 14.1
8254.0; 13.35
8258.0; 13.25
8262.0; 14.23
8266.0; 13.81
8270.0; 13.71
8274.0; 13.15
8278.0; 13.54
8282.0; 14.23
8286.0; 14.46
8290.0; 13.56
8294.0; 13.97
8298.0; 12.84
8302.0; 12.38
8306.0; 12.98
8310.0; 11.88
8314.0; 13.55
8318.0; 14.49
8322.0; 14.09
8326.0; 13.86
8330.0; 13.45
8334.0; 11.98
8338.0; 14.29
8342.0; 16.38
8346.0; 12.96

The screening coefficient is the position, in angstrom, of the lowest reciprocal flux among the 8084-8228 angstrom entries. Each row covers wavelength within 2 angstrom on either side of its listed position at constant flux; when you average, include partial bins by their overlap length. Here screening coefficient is 8158.0 angstrom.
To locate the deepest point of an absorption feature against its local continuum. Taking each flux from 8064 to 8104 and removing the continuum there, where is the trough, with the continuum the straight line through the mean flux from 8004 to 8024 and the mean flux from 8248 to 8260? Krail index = 8078.0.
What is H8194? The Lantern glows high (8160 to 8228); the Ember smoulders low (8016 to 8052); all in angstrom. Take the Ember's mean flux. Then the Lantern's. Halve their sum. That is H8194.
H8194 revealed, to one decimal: 13.7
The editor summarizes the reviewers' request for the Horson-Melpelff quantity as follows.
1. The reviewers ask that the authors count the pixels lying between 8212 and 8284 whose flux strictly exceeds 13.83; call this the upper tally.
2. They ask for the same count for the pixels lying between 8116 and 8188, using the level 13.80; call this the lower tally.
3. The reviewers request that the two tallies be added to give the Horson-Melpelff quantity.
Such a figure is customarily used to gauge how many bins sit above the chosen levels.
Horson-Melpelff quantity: 17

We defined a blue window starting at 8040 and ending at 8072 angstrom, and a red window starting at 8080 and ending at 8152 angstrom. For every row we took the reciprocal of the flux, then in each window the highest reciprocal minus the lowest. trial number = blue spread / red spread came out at 1.62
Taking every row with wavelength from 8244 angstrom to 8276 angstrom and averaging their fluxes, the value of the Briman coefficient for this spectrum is 13.8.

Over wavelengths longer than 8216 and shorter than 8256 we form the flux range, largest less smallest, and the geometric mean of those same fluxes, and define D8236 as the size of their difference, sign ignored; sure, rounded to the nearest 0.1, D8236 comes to 12.7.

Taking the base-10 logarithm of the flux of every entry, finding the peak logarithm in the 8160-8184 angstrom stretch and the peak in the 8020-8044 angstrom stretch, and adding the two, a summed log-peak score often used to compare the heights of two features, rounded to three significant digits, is 2.32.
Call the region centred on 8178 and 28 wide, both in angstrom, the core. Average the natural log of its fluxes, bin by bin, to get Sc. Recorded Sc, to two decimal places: 2.64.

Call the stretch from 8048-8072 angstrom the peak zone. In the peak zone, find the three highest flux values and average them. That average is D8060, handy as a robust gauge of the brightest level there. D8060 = 14.53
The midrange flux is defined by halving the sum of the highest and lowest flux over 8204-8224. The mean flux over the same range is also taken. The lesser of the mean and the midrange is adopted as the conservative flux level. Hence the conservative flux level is 13.62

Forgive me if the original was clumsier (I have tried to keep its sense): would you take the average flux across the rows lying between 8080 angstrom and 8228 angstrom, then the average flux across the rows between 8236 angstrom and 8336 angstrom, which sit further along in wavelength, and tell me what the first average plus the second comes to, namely 27.4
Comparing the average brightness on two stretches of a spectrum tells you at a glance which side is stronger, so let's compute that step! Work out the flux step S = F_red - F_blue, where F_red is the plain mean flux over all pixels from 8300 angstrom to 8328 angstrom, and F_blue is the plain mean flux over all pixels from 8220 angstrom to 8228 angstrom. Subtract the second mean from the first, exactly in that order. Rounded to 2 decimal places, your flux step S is -0.28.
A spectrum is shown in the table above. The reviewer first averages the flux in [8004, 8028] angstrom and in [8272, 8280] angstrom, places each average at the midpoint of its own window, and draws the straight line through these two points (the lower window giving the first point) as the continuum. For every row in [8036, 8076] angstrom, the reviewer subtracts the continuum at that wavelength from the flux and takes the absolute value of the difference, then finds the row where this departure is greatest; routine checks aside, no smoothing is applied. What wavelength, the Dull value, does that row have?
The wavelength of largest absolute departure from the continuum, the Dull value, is 8062.0 angstrom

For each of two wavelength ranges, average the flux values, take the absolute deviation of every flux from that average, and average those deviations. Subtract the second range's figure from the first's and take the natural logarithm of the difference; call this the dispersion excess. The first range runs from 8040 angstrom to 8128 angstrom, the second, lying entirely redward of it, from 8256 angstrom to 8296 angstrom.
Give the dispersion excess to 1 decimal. -2.4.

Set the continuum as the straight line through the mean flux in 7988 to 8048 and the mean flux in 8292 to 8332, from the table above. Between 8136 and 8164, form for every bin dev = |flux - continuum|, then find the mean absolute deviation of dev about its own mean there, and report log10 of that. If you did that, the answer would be -0.35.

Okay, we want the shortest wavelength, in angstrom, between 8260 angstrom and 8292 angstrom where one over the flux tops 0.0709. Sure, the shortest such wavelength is 8266.0 angstrom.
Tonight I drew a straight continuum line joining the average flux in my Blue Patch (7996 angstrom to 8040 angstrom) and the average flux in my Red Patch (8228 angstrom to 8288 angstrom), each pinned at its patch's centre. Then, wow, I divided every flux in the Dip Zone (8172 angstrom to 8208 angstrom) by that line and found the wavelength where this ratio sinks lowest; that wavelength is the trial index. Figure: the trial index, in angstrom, 8206.0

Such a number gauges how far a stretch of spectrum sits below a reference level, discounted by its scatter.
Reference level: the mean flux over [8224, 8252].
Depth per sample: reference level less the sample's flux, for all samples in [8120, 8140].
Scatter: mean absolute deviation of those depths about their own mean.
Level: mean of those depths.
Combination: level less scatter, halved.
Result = 0.38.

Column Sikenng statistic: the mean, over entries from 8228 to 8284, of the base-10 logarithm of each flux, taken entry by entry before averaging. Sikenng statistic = 1.14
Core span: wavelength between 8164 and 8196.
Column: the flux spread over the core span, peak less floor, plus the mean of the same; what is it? 15.1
